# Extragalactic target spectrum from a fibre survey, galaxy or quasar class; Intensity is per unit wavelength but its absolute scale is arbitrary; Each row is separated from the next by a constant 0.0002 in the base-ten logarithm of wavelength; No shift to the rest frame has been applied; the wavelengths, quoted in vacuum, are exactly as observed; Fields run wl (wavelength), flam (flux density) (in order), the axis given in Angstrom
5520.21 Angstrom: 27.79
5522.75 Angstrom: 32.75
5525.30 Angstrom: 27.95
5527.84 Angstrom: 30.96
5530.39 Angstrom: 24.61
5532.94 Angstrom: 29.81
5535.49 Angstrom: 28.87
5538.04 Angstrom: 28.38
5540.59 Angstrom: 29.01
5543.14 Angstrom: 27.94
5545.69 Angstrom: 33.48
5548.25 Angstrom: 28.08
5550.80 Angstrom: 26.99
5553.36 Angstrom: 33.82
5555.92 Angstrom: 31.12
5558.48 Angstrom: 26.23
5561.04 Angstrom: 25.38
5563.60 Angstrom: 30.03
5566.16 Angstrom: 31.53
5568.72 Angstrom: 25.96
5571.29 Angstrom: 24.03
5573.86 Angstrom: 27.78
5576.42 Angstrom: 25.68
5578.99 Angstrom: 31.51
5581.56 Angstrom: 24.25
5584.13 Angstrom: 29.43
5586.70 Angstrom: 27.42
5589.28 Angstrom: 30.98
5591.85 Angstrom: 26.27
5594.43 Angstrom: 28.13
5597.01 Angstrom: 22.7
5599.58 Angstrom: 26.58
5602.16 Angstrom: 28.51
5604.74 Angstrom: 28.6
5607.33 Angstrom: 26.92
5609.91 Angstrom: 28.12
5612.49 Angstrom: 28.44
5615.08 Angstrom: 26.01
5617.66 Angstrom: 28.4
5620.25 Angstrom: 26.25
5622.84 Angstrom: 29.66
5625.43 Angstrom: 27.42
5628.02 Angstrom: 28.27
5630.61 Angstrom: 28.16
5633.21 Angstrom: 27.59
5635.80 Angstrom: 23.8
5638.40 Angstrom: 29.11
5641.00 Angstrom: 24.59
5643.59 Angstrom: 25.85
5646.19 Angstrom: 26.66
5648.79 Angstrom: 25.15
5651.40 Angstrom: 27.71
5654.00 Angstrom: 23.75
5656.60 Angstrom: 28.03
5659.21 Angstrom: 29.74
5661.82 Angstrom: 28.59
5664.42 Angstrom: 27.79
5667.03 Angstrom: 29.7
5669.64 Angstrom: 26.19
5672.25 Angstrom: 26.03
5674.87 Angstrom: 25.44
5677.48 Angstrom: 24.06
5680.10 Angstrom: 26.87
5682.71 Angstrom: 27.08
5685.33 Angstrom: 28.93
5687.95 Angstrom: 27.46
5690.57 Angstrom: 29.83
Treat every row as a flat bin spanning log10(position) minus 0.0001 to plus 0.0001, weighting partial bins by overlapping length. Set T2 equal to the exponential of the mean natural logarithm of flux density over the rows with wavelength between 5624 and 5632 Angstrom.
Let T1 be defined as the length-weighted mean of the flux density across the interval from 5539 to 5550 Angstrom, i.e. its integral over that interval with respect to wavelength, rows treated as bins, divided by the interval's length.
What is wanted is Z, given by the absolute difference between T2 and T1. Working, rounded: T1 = 29.5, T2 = 27.9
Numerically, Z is 1.5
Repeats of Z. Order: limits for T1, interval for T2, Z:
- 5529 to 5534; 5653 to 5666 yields 0.4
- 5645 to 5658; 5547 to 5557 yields 3.6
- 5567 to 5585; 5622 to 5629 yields 1.4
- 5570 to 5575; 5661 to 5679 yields 1.0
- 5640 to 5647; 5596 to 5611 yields 1.1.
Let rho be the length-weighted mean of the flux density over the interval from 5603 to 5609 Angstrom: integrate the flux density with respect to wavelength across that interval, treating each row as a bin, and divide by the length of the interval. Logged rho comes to 27.8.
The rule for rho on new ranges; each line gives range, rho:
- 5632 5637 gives 25.7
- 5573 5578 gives 27.0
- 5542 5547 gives 30.8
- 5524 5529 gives 29.4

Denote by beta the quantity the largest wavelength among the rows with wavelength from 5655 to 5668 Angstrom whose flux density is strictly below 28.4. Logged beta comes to 5664.42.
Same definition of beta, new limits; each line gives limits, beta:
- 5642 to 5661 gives 5656.60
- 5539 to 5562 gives 5561.04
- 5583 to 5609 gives 5607.33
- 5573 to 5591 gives 5586.70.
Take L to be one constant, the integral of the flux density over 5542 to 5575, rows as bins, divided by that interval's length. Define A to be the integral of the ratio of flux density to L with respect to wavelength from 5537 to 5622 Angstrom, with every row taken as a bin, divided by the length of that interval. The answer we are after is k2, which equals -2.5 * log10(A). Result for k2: 0.0246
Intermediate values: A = 0.978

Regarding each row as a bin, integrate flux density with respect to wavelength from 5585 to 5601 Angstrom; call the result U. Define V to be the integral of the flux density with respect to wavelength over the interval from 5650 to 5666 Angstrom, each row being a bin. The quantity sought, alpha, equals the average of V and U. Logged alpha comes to 437.7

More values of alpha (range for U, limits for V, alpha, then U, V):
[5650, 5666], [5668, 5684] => 429.2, 442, 416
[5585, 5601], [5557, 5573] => 434.7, 433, 436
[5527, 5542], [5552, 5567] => 436.0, 428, 444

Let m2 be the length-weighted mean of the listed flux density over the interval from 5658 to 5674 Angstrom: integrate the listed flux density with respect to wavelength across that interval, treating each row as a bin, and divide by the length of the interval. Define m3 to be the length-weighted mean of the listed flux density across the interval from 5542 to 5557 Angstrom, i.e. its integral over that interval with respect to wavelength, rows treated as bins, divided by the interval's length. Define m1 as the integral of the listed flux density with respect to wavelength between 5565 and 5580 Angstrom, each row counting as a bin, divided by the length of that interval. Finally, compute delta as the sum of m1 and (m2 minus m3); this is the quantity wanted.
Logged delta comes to 25.3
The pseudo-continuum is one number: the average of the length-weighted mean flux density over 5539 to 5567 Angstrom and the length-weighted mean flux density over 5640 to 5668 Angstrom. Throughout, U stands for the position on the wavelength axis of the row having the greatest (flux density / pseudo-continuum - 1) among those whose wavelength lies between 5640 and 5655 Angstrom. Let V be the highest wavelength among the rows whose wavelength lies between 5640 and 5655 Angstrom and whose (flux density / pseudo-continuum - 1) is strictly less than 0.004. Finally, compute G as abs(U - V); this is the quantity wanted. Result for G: 2.6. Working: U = 5651.40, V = 5654.00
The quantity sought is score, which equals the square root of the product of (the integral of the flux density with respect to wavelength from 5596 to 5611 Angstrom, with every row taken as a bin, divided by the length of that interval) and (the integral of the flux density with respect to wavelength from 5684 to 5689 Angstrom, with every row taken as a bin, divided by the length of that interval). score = 27.6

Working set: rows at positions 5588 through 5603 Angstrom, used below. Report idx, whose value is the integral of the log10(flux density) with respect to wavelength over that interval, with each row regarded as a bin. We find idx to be 21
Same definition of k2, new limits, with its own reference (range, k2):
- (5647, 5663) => 0.0593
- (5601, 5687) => 0.0566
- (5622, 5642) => 0.0521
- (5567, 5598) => 0.0597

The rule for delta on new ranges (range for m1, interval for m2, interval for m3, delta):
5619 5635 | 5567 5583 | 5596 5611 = 27.5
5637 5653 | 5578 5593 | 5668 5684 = 28.7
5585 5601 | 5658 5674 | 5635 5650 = 29.1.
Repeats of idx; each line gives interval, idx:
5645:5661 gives 23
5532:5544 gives 18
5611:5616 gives 7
